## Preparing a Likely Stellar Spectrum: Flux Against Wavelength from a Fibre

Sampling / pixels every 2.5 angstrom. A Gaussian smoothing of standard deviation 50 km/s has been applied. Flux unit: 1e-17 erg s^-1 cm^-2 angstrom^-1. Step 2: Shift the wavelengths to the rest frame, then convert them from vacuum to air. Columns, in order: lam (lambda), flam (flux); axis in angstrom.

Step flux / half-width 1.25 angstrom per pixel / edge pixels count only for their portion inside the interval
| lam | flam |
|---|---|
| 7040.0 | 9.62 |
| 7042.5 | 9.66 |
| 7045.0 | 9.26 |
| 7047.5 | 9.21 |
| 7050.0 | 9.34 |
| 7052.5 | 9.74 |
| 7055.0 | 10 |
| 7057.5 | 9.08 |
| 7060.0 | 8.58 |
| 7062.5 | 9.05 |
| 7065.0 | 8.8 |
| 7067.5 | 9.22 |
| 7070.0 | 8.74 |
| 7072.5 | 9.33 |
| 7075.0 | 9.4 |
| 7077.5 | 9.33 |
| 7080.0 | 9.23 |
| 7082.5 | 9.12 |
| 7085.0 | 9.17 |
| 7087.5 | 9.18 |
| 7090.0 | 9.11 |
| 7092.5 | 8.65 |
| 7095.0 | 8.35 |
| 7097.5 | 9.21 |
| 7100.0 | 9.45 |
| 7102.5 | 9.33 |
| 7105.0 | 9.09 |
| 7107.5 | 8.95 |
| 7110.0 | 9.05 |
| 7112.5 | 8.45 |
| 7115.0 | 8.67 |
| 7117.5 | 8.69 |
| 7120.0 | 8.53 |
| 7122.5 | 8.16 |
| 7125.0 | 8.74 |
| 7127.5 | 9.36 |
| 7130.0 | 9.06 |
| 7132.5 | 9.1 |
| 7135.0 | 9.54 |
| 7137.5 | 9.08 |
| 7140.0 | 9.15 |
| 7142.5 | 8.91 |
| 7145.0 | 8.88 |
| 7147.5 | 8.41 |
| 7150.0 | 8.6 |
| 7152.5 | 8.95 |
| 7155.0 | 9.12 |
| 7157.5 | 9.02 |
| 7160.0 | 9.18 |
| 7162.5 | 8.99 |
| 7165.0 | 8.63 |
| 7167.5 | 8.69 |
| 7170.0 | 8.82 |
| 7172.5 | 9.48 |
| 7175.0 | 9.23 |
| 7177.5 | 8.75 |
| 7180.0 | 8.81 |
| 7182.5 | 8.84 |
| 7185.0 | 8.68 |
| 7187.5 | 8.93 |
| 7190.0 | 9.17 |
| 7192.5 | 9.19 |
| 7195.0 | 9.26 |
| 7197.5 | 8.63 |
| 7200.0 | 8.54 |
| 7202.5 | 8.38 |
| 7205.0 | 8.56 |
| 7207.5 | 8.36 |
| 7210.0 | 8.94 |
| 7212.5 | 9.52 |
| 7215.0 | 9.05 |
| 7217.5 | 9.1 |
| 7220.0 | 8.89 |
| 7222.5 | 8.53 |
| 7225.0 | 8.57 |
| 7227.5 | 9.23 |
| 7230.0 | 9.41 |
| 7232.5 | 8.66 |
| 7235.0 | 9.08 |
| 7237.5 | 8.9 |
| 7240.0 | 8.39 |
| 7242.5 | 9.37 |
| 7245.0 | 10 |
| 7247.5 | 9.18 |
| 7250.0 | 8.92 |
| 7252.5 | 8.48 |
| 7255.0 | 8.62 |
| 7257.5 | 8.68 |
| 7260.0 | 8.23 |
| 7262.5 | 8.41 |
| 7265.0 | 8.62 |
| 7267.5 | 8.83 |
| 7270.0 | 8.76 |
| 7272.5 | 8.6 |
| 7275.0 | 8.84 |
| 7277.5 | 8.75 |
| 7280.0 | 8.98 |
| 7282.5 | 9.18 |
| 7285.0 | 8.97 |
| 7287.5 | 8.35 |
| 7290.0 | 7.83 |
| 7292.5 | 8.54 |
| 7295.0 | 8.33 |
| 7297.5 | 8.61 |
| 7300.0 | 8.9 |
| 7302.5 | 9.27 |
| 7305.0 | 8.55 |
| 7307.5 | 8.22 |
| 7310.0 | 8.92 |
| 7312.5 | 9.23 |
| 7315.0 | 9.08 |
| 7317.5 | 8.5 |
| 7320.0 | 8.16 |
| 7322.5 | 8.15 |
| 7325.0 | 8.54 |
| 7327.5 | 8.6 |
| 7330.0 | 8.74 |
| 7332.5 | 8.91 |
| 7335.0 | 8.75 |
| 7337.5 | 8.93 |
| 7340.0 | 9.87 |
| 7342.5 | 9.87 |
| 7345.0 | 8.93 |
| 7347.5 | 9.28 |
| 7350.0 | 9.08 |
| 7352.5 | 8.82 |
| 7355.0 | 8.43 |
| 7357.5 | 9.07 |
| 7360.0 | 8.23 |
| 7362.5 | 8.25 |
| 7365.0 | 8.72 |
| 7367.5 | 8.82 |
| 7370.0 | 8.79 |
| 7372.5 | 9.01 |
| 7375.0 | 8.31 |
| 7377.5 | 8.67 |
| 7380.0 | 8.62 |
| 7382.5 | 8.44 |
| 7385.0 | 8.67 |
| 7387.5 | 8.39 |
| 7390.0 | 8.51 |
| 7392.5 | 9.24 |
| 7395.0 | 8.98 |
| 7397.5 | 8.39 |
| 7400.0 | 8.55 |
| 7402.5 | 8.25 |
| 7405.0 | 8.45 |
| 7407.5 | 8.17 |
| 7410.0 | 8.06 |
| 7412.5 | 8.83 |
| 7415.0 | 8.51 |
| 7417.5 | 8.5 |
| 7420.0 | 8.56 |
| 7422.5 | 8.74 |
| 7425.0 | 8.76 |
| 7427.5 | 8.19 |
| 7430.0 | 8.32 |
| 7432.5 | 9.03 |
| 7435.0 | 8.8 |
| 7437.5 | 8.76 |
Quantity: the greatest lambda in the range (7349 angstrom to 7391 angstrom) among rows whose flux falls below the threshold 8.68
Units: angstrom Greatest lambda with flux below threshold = 7390.0 angstrom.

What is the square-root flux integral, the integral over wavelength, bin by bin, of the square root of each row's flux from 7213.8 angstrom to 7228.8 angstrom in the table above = 44.7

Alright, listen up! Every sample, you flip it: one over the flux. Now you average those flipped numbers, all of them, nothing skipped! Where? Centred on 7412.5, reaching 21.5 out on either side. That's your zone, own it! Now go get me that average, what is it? 0.117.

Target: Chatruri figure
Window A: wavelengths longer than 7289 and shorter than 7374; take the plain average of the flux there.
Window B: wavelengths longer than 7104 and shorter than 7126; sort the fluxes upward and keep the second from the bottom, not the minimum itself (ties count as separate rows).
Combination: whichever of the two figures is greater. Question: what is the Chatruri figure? 8.76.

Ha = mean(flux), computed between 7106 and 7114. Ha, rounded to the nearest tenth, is 8.8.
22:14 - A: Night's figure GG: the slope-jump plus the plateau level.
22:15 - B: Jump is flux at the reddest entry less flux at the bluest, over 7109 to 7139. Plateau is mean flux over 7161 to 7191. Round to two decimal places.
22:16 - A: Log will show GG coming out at 8.95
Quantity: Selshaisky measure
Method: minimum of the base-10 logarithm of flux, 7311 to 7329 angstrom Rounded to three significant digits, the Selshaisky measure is 0.911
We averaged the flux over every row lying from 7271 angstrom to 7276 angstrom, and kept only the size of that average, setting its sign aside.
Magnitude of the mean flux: 8.72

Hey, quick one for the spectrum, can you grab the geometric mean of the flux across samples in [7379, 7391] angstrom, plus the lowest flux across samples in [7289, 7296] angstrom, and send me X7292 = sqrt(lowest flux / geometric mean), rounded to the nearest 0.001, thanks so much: 0.958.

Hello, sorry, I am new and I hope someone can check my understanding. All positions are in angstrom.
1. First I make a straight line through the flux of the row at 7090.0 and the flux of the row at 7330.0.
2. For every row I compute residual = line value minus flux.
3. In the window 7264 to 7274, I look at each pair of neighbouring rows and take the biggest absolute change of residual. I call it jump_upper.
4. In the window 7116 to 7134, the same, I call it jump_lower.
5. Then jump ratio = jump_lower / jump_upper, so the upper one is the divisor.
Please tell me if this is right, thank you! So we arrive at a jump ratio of 2.9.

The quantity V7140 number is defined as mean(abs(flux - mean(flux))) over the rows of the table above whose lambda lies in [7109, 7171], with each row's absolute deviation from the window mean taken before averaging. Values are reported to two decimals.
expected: 0.26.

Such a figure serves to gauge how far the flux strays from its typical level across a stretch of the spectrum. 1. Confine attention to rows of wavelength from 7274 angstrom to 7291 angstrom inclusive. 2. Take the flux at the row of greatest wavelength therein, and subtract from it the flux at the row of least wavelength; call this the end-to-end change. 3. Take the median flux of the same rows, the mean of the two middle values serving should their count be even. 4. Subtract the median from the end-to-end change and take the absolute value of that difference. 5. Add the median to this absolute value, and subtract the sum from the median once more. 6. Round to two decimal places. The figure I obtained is -9.85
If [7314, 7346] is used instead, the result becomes -8.90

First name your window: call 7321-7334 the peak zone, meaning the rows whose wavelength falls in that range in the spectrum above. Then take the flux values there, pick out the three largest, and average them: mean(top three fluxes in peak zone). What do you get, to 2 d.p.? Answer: 8.75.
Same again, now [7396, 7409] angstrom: 8.46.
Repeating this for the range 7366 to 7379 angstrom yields 8.87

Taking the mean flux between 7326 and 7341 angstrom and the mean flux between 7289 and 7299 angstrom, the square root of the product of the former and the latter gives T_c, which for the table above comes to 8.64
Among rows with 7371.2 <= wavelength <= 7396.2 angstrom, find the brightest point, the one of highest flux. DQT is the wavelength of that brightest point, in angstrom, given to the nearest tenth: 7392.5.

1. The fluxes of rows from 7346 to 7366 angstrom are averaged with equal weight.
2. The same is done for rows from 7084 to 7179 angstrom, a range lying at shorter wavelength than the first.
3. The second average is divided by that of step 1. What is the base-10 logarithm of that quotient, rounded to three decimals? 0.010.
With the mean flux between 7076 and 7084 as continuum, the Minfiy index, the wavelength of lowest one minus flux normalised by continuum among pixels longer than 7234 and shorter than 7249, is 7245.0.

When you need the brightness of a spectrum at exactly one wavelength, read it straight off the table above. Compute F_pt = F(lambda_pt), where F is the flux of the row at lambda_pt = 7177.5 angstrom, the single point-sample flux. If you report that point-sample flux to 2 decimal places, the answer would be 8.75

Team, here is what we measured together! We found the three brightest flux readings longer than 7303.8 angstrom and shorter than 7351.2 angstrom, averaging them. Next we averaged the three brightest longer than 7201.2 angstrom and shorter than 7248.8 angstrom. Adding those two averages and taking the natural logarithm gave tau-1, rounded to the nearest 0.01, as 2.96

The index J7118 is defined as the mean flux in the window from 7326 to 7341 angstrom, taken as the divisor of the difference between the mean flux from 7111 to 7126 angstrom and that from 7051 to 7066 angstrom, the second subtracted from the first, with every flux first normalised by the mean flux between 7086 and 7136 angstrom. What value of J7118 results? -0.075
